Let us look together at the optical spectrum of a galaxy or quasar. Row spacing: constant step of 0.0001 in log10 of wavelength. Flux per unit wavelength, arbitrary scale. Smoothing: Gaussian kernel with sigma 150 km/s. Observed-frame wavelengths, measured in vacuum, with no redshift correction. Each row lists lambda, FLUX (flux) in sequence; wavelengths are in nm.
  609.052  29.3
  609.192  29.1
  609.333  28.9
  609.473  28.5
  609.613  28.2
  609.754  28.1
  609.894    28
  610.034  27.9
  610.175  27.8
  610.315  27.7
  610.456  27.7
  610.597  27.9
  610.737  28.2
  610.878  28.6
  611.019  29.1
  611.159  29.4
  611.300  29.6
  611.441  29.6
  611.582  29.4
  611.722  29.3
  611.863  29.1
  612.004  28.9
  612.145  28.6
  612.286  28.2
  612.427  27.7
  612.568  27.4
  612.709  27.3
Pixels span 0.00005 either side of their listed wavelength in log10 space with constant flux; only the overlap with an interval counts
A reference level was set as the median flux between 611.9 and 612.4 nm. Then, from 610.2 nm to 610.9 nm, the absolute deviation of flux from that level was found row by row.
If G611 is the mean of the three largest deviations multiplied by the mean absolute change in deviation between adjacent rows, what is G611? 0.19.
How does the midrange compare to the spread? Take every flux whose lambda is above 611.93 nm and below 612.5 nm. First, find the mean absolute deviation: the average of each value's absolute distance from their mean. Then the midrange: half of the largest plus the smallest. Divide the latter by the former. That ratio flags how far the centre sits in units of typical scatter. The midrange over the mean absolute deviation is 71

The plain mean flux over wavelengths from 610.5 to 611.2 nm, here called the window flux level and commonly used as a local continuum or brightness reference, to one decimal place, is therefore 28.6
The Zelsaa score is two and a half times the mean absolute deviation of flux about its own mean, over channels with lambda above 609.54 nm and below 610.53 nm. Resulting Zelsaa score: 0.40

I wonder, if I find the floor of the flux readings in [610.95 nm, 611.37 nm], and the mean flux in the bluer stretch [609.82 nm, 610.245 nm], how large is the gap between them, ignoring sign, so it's 1.2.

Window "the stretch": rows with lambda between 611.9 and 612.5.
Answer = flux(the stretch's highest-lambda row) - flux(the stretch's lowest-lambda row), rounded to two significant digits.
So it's -1.2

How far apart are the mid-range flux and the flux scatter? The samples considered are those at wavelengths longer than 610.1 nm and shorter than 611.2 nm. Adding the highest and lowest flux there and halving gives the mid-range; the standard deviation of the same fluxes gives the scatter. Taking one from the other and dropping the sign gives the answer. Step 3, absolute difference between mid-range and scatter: 27.9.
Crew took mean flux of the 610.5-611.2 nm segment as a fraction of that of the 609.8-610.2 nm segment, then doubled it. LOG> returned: 2.05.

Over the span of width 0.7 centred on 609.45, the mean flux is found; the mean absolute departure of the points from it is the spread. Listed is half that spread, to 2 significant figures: 0.18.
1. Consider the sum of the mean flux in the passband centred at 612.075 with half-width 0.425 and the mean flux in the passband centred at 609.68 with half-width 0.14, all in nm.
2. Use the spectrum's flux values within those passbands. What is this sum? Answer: 56.8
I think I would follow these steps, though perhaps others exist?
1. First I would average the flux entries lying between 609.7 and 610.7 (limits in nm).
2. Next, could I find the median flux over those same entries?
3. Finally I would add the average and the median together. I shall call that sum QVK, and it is 55.8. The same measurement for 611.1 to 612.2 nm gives 58.6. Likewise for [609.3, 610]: 56.5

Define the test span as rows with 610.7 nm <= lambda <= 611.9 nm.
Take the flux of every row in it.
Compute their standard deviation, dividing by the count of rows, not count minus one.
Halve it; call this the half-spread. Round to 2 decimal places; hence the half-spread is 0.22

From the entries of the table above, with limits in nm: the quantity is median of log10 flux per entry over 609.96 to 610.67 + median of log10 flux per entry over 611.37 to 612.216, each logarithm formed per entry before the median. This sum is 2.91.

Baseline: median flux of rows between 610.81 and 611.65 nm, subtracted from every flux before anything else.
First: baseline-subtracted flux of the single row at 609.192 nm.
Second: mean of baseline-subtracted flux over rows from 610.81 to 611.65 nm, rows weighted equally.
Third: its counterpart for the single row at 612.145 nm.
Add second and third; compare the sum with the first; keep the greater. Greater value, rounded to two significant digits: -0.30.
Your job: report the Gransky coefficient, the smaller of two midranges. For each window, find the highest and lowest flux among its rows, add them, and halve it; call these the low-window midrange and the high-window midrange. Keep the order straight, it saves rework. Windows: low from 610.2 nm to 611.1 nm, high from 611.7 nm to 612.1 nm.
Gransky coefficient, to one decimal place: 28.4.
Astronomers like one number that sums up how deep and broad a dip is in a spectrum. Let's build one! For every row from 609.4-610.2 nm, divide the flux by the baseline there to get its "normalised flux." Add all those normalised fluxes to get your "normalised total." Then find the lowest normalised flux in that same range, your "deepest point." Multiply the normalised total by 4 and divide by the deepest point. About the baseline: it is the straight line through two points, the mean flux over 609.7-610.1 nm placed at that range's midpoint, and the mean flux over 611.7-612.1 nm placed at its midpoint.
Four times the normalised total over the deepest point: 24.4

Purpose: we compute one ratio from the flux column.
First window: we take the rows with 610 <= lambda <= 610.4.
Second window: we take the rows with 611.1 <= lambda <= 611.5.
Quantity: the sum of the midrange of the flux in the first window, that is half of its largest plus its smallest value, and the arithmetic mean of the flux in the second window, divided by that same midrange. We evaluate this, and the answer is 2.06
